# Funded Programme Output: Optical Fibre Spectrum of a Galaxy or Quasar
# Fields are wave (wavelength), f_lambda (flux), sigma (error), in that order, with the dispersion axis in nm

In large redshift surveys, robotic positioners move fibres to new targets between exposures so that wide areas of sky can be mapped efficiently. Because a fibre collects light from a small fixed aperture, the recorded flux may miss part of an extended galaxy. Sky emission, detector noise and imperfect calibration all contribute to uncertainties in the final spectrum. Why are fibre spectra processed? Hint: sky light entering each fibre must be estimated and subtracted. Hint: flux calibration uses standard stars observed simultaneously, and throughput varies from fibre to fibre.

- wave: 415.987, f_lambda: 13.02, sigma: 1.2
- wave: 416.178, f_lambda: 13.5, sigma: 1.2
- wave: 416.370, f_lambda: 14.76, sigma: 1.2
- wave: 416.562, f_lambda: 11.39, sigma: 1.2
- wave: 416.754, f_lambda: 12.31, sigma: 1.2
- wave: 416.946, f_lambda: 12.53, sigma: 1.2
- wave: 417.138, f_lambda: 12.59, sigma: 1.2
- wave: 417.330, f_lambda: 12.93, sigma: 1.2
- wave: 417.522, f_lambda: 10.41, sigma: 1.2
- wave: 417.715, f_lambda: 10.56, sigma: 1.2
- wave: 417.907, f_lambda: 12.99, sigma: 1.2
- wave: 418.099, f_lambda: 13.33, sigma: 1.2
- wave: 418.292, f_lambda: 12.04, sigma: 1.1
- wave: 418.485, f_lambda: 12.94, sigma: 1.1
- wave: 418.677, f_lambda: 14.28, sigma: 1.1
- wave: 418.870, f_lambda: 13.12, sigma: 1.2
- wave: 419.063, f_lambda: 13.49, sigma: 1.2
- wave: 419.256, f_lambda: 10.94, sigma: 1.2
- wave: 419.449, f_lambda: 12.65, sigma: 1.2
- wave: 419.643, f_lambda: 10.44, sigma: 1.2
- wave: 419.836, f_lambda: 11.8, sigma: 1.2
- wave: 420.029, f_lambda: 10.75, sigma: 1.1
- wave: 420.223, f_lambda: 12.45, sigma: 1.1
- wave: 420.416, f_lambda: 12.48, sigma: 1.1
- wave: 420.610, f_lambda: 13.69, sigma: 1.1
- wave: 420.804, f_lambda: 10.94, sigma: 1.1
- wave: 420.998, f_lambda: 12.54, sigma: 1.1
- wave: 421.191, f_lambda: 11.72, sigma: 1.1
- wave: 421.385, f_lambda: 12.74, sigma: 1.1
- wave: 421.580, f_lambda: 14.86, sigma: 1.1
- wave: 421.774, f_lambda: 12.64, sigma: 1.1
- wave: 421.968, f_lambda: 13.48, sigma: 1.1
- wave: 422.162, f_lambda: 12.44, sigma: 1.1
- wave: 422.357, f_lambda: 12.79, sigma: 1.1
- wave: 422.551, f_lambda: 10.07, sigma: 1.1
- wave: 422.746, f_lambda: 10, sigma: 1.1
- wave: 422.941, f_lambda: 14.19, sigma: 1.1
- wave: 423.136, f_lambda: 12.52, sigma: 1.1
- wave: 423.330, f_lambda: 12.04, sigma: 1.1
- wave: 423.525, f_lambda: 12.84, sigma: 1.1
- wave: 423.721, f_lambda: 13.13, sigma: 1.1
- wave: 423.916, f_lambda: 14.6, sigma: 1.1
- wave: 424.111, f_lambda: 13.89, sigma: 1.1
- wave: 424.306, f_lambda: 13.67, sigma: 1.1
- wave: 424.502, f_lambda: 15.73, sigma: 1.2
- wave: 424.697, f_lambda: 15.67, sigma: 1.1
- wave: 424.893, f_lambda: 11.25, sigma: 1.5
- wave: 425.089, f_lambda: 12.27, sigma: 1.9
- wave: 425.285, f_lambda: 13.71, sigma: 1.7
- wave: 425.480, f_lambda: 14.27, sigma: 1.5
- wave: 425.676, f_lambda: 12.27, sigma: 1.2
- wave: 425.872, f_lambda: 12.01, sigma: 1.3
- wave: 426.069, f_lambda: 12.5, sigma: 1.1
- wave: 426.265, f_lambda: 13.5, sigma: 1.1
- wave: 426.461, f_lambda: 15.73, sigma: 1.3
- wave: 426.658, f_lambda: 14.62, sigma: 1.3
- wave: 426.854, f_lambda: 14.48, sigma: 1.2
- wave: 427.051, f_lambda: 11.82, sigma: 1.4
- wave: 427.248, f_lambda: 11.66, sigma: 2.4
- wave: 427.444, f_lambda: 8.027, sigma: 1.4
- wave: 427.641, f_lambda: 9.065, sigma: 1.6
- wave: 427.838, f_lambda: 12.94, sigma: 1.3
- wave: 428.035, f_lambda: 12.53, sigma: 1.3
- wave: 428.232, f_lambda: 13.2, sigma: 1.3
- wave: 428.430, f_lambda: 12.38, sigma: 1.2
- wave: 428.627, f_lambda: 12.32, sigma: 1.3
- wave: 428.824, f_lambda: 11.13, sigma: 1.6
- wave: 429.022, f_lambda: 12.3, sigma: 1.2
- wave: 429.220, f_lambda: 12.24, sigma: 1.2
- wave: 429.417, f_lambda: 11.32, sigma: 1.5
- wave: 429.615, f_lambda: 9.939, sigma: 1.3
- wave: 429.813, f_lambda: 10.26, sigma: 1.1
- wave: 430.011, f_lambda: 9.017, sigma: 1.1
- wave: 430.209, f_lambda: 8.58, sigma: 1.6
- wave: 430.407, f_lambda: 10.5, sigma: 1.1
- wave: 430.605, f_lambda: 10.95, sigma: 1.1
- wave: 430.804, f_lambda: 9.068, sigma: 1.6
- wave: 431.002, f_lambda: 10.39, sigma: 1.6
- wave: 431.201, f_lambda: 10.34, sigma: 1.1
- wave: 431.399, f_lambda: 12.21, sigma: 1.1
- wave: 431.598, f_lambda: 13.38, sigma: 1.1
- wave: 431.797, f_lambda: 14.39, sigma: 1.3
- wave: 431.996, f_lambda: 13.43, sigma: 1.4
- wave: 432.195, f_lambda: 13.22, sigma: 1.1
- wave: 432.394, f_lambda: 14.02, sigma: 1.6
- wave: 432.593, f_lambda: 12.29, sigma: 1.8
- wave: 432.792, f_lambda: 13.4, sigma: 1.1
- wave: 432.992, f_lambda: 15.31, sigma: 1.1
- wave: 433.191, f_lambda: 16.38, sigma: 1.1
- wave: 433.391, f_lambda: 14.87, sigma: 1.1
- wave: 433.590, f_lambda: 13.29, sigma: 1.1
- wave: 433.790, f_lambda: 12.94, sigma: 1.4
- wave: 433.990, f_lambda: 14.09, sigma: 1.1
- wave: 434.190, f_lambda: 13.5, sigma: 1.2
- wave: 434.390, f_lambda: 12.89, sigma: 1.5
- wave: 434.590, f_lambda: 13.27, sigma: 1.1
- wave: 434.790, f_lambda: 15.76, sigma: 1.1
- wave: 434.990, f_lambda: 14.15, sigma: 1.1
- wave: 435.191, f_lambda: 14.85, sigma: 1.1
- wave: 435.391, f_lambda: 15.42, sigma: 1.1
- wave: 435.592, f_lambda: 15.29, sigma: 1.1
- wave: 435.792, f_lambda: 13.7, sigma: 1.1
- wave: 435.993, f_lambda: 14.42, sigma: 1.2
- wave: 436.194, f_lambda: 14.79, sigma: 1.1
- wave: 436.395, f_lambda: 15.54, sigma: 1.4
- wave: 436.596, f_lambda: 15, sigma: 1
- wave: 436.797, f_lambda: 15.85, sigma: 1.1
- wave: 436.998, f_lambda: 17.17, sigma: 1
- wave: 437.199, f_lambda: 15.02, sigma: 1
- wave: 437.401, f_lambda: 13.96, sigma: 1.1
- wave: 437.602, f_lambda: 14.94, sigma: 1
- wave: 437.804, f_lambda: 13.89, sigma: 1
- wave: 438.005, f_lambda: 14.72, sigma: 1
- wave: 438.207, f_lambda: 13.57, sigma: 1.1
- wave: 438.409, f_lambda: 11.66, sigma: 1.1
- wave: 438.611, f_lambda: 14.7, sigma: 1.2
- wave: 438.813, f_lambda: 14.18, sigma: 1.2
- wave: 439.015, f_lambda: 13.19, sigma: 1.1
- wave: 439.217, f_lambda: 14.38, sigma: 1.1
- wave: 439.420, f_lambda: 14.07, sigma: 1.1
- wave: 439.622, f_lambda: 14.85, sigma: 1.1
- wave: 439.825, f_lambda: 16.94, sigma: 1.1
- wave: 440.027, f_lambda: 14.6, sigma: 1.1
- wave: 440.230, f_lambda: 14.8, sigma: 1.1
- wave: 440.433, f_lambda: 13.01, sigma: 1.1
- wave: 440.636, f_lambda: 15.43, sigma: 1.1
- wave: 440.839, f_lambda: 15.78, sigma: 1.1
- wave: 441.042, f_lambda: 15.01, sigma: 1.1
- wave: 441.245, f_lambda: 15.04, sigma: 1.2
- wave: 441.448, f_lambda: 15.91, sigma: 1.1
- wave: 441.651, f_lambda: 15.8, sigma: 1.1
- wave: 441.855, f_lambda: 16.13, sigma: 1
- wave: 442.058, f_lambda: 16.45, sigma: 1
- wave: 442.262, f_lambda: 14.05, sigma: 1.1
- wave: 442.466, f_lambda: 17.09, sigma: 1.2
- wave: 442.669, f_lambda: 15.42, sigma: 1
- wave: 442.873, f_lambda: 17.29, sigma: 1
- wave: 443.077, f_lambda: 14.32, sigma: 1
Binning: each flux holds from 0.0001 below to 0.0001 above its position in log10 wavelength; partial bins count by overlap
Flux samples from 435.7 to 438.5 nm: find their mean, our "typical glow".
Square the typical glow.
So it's 213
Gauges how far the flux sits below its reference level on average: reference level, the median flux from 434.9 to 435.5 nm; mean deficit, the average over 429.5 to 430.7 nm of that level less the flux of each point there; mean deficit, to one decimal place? 5.0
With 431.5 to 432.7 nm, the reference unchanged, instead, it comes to 1.4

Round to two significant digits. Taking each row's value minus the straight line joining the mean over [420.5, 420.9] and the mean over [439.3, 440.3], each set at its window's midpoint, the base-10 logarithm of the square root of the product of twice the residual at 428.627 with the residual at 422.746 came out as 0.38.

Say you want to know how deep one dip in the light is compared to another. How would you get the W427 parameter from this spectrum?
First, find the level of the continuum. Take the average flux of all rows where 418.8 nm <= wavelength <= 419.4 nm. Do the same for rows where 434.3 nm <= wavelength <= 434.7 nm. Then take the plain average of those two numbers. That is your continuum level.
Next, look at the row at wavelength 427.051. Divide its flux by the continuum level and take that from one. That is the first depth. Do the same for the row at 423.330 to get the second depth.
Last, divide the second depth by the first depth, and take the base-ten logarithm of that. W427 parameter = -0.1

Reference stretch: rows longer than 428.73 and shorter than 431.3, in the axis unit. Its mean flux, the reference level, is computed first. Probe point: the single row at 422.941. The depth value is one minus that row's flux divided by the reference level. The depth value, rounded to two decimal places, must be -0.36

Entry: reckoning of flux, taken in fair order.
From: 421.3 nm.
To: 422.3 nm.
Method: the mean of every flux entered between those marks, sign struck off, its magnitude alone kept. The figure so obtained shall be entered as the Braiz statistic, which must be 13.2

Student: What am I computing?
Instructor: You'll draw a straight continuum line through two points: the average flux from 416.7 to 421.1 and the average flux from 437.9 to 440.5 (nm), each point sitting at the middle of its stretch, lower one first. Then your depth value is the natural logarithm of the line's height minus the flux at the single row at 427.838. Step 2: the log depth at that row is -1.7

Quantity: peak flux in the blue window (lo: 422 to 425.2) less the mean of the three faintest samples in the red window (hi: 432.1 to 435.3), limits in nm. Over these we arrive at 3.0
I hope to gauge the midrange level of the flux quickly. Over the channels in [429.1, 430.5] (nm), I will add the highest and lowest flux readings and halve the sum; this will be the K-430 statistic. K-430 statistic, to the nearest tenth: 10.4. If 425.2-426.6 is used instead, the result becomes 13.9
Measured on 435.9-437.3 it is 15.8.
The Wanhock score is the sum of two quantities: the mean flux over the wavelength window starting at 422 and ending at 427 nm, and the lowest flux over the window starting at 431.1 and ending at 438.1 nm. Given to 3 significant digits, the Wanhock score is 23.5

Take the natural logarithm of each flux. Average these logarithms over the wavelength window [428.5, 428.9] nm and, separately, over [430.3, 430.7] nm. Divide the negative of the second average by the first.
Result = -0.96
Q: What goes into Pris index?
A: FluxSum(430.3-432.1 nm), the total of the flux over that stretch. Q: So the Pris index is 105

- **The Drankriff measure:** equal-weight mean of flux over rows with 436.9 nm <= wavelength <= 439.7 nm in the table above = 14.3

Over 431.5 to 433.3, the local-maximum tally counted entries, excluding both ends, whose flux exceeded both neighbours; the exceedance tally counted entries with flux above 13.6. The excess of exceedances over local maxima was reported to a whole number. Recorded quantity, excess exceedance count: 2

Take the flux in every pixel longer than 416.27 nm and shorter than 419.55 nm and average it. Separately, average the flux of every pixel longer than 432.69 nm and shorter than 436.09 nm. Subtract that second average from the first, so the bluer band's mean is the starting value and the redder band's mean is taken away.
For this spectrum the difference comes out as -1.8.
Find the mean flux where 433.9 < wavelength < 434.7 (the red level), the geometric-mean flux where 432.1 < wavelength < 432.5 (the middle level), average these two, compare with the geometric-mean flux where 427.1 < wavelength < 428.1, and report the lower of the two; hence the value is 10.7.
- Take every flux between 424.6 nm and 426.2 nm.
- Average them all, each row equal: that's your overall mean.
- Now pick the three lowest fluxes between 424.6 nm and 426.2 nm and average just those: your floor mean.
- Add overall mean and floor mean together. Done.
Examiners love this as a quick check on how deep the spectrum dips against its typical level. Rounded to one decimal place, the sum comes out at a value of 24.8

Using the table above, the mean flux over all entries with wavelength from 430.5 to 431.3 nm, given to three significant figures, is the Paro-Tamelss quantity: 10.2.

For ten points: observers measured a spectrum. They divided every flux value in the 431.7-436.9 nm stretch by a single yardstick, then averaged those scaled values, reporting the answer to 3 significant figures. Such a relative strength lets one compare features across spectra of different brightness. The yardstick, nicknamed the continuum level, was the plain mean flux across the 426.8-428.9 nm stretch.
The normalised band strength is 1.22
